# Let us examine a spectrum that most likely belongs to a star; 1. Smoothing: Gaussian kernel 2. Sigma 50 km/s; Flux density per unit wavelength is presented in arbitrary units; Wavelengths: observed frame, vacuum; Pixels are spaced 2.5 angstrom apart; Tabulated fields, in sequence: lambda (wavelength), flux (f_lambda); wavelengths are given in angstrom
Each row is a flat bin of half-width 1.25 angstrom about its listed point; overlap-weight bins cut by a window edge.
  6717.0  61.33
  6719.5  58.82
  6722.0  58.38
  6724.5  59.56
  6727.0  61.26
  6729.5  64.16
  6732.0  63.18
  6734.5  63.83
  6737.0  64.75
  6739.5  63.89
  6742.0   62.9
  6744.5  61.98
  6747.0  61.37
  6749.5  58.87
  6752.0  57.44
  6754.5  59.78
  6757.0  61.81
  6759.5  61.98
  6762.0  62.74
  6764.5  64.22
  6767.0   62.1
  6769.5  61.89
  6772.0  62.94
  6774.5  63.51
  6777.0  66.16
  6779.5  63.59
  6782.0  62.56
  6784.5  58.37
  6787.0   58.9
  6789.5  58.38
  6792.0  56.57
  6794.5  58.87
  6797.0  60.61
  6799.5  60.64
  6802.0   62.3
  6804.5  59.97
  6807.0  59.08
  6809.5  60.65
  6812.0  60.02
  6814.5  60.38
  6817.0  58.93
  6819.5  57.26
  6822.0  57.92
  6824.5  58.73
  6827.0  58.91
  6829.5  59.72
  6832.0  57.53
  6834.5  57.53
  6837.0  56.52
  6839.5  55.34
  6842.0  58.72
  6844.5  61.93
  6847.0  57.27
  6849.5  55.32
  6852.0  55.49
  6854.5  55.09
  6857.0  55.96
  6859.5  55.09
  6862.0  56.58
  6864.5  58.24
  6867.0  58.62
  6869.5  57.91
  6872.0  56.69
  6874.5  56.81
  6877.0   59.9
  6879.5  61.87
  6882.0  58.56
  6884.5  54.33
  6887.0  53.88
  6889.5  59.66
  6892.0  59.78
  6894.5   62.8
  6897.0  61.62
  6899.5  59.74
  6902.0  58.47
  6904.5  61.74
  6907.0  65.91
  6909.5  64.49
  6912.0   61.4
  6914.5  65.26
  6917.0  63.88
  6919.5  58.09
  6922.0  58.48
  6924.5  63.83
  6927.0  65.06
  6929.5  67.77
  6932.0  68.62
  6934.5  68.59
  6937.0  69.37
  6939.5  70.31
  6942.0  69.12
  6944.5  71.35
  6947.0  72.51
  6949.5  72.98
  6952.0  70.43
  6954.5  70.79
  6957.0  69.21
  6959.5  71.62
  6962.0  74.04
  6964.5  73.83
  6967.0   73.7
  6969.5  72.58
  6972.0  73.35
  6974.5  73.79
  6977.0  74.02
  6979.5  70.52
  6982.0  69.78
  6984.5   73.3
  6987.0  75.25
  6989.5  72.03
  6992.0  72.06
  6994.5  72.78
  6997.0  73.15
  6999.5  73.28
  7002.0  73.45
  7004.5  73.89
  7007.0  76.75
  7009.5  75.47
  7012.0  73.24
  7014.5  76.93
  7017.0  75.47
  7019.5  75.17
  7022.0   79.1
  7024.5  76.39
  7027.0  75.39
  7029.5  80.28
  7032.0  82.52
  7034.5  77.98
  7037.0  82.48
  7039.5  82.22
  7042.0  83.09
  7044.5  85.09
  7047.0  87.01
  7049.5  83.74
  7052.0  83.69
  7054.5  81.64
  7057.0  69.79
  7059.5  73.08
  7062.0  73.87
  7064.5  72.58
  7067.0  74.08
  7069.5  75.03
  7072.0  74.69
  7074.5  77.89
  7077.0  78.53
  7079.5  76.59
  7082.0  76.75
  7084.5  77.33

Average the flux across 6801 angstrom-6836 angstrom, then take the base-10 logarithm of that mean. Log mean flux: 1.77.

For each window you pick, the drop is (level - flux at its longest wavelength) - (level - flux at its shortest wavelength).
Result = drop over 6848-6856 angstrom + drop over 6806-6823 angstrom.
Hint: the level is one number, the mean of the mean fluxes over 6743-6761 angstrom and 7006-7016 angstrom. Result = 1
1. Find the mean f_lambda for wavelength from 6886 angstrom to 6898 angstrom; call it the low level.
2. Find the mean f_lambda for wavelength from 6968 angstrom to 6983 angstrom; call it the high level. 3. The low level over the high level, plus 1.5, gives 2.32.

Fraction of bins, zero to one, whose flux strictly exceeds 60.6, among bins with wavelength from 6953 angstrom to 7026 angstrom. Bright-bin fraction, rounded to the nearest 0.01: 1.00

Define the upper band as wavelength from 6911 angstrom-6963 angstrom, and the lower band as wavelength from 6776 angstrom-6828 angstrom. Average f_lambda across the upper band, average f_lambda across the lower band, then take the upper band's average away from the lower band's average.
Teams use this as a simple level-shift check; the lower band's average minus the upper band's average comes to -8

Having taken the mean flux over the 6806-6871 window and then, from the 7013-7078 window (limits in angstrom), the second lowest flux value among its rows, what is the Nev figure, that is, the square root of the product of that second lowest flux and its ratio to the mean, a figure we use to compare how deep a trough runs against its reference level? 9.5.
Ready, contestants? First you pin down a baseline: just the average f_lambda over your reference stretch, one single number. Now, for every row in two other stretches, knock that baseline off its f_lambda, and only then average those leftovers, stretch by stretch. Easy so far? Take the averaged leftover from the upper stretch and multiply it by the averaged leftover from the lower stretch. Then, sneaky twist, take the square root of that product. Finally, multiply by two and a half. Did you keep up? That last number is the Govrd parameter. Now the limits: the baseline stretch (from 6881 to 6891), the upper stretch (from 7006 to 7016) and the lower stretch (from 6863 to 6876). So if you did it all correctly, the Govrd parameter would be 11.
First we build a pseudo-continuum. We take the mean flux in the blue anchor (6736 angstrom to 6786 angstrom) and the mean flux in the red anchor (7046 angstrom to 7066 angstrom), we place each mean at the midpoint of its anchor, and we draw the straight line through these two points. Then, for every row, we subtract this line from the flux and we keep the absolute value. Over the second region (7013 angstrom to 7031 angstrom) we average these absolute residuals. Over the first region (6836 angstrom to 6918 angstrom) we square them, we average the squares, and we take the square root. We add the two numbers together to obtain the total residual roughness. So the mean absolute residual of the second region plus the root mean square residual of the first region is 11.3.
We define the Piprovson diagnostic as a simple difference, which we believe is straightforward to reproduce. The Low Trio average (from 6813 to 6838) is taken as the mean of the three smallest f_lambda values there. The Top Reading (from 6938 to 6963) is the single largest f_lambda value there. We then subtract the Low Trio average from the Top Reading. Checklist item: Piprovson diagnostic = 17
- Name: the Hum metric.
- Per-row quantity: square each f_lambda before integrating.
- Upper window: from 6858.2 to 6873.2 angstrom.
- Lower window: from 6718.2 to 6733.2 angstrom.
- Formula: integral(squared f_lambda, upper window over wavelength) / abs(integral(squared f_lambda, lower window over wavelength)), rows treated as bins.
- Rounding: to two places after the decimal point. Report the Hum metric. 0.88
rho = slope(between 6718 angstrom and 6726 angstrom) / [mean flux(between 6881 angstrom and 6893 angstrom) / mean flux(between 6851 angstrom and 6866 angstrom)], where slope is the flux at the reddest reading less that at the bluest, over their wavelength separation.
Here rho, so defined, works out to 0.1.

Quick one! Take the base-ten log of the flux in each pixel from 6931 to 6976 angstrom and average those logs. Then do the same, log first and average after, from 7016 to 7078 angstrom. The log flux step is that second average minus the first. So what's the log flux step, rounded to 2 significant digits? 0.040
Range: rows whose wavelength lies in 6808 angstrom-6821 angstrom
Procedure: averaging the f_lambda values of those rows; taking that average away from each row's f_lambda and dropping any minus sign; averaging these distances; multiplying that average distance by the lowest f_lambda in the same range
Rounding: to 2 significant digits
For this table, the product 62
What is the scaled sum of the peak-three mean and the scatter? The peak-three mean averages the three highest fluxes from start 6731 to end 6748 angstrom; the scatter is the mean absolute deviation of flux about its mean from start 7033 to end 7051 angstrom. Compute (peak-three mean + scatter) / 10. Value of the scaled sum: 6.60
